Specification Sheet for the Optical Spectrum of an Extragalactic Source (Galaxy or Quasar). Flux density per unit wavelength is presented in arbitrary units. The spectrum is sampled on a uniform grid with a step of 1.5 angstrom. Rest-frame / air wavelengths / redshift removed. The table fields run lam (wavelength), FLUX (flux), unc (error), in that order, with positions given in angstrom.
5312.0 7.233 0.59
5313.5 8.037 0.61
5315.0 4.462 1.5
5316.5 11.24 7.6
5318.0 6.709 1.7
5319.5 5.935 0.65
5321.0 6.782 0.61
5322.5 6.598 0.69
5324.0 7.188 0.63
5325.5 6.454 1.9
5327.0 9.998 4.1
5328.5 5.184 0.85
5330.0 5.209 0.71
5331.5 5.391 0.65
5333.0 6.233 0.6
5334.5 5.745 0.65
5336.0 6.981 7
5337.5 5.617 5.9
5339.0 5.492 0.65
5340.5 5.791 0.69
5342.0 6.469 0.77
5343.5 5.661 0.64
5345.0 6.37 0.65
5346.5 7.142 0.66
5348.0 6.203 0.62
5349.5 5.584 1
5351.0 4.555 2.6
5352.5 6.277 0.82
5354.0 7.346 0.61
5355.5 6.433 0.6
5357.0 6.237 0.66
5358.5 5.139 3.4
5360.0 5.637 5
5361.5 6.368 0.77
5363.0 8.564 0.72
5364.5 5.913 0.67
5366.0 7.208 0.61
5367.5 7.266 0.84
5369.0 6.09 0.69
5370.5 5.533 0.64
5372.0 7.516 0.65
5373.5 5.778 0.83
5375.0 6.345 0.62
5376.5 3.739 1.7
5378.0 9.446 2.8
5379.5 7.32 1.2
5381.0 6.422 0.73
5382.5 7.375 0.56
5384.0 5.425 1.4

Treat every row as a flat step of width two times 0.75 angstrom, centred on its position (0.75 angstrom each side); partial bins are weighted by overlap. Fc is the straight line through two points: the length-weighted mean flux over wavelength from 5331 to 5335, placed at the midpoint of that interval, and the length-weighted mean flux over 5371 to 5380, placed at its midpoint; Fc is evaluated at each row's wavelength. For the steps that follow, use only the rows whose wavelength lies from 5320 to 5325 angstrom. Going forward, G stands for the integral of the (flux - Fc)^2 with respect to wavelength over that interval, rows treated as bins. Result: 7.4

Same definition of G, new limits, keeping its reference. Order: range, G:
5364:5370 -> 2.6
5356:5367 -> 11.2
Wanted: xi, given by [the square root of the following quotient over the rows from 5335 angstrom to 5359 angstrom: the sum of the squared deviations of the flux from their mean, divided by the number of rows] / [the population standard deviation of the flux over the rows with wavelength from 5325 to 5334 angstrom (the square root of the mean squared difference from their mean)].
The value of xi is 0.4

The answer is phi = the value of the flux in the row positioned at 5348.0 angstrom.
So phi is 6.203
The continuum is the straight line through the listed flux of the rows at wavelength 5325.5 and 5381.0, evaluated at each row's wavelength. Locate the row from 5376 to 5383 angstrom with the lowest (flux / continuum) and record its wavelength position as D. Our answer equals 5376.5 angstrom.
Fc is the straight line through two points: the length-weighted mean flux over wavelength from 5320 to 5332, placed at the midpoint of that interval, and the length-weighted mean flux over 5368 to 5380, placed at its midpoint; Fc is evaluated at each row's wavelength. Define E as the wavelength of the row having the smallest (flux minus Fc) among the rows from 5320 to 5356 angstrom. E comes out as 5351.0 angstrom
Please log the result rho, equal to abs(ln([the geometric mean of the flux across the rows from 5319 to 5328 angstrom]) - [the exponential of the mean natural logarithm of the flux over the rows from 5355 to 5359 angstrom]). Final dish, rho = 4.0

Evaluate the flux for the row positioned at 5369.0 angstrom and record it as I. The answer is 6.09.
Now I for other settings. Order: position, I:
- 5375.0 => 6.345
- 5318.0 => 6.709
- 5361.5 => 6.368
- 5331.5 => 5.391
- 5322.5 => 6.598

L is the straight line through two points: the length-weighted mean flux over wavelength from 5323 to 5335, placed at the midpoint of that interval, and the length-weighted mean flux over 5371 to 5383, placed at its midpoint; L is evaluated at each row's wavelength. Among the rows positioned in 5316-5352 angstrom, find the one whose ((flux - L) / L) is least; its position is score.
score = 5351.0 angstrom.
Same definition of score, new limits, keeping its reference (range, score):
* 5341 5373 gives 5351.0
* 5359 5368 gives 5360.0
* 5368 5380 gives 5376.5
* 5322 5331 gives 5328.5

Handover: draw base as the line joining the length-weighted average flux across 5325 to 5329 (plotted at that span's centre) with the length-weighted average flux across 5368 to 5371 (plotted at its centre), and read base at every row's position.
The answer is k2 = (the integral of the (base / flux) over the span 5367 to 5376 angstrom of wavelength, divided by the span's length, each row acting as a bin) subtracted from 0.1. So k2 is -0.85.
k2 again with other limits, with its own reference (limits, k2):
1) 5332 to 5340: -1.09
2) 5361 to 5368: -0.78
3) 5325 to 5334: -1.10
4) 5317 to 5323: -1.05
